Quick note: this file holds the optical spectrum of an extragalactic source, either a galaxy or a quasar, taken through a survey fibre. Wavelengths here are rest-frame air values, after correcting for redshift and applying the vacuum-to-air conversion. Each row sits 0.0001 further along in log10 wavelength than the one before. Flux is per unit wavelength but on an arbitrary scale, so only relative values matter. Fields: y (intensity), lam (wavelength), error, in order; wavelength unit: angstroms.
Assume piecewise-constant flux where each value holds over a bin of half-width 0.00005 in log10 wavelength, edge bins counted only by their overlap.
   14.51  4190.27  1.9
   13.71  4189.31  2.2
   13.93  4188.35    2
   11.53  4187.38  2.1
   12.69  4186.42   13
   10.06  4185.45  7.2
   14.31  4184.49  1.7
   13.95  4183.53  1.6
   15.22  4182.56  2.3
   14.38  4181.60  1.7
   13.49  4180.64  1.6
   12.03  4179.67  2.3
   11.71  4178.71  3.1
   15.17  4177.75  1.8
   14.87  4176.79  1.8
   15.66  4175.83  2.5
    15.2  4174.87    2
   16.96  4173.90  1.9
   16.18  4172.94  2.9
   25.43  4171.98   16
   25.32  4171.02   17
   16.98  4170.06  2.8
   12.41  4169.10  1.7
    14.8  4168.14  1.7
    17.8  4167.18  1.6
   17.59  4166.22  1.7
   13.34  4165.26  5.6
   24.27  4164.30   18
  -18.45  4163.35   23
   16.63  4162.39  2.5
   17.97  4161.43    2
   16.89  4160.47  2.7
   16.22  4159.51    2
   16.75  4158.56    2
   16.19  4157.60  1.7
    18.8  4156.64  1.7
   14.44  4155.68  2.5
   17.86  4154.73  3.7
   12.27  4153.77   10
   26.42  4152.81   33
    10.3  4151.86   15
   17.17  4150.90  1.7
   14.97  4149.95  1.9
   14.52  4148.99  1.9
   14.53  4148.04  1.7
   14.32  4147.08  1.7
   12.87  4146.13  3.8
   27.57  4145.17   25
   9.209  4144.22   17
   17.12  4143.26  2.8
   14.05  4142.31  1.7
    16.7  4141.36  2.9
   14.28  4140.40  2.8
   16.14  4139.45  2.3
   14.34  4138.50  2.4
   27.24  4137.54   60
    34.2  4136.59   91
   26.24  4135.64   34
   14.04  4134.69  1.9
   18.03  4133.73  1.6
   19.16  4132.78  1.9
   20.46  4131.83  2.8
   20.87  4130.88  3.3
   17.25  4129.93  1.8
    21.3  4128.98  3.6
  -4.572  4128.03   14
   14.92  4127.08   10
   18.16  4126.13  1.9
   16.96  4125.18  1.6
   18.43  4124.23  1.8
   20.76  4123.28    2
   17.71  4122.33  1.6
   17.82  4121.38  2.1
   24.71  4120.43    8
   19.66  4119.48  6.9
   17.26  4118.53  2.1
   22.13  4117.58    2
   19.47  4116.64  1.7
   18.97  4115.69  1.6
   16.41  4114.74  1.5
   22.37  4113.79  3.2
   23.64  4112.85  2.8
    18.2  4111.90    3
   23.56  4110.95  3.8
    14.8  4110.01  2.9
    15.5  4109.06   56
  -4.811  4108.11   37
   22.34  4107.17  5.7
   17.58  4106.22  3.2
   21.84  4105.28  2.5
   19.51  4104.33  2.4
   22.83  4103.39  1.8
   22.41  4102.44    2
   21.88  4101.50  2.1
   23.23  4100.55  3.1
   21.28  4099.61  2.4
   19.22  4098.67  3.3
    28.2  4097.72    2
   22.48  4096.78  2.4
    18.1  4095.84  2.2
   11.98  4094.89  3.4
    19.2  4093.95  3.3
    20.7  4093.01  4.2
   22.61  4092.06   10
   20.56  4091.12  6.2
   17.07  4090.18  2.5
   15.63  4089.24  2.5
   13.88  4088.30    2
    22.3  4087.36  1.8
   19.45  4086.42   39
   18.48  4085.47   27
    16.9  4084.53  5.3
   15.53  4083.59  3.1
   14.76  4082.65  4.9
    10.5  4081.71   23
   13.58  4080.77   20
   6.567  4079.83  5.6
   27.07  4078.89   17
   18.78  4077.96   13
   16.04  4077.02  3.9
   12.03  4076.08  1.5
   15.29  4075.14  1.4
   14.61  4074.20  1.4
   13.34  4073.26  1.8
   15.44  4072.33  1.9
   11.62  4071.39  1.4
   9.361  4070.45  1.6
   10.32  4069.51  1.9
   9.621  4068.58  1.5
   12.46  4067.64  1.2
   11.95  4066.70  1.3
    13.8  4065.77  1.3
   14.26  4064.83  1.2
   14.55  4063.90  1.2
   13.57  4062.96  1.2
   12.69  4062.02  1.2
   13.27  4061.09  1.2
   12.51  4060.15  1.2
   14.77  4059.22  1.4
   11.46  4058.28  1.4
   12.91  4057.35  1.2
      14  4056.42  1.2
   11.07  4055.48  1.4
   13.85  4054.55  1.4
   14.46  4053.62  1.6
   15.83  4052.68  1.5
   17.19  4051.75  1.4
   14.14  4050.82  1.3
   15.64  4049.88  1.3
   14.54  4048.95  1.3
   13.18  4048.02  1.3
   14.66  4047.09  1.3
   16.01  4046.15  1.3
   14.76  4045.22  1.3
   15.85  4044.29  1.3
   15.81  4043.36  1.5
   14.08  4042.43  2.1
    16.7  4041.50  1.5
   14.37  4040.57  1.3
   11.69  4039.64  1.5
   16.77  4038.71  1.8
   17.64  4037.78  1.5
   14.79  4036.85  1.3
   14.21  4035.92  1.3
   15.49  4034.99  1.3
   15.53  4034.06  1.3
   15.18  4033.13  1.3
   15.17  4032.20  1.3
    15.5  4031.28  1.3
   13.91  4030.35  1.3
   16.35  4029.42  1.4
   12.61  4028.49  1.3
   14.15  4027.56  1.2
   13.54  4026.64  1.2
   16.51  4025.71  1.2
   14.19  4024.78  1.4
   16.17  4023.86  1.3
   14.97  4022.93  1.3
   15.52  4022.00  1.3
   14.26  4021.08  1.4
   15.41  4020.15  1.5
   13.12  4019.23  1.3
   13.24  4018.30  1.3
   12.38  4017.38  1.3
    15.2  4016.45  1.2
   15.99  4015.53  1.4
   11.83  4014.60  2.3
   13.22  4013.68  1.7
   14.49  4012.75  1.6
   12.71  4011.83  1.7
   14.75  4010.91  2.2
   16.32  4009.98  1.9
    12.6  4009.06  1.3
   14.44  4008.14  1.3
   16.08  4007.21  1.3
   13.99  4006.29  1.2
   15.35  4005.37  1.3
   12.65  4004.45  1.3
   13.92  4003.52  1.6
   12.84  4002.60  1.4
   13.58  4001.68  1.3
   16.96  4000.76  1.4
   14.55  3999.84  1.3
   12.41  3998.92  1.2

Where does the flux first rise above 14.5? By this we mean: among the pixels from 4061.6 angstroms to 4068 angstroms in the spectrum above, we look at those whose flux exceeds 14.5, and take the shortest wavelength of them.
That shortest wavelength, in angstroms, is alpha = 4063.90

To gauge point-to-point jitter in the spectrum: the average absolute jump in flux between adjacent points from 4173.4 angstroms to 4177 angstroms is 1.0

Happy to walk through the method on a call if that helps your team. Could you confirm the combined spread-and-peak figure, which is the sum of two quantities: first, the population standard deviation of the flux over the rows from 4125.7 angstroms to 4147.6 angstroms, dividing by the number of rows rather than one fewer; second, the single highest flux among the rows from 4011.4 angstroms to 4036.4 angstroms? 24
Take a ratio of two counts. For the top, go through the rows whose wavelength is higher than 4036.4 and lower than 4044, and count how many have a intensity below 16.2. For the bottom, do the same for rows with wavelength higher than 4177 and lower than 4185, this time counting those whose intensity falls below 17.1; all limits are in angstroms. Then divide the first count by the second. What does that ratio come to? 0.6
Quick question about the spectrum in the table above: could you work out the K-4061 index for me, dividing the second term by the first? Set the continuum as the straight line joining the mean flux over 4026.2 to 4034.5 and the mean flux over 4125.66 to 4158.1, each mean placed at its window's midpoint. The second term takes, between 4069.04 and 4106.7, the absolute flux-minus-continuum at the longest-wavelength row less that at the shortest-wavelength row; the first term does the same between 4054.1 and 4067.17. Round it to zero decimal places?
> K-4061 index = -2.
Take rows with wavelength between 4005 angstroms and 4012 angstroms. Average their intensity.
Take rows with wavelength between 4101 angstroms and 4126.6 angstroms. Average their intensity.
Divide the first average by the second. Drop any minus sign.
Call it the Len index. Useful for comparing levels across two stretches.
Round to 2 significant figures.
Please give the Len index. 0.77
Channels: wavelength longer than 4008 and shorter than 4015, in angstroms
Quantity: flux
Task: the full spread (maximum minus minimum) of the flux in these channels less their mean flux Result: -9.3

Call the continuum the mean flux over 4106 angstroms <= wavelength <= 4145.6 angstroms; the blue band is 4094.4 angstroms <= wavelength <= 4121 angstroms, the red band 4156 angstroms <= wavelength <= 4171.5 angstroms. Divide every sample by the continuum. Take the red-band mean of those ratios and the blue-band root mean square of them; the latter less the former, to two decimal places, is 0.28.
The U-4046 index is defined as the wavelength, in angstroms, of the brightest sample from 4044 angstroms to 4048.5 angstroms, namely 4046.15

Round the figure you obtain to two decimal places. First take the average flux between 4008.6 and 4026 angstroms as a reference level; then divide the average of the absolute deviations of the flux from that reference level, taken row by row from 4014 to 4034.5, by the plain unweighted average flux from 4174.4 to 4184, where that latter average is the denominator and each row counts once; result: 0.08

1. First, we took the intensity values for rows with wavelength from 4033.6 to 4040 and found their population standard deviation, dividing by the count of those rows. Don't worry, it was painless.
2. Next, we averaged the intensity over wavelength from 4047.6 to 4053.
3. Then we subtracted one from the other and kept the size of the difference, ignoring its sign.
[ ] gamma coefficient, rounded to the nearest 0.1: 13.3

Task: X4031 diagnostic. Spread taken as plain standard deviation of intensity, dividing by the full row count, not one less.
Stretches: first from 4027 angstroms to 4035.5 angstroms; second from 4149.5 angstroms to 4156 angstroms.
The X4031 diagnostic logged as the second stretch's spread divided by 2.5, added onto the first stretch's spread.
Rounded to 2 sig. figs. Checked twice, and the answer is 3.0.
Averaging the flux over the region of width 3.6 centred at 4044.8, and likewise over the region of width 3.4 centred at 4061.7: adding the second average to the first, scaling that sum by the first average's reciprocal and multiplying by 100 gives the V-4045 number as 183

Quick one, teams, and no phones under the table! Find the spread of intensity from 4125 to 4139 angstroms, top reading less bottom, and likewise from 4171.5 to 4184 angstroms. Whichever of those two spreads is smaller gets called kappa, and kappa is 14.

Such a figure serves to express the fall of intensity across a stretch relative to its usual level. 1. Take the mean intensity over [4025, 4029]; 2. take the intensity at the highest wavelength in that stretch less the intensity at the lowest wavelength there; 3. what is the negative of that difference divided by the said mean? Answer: 0.27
